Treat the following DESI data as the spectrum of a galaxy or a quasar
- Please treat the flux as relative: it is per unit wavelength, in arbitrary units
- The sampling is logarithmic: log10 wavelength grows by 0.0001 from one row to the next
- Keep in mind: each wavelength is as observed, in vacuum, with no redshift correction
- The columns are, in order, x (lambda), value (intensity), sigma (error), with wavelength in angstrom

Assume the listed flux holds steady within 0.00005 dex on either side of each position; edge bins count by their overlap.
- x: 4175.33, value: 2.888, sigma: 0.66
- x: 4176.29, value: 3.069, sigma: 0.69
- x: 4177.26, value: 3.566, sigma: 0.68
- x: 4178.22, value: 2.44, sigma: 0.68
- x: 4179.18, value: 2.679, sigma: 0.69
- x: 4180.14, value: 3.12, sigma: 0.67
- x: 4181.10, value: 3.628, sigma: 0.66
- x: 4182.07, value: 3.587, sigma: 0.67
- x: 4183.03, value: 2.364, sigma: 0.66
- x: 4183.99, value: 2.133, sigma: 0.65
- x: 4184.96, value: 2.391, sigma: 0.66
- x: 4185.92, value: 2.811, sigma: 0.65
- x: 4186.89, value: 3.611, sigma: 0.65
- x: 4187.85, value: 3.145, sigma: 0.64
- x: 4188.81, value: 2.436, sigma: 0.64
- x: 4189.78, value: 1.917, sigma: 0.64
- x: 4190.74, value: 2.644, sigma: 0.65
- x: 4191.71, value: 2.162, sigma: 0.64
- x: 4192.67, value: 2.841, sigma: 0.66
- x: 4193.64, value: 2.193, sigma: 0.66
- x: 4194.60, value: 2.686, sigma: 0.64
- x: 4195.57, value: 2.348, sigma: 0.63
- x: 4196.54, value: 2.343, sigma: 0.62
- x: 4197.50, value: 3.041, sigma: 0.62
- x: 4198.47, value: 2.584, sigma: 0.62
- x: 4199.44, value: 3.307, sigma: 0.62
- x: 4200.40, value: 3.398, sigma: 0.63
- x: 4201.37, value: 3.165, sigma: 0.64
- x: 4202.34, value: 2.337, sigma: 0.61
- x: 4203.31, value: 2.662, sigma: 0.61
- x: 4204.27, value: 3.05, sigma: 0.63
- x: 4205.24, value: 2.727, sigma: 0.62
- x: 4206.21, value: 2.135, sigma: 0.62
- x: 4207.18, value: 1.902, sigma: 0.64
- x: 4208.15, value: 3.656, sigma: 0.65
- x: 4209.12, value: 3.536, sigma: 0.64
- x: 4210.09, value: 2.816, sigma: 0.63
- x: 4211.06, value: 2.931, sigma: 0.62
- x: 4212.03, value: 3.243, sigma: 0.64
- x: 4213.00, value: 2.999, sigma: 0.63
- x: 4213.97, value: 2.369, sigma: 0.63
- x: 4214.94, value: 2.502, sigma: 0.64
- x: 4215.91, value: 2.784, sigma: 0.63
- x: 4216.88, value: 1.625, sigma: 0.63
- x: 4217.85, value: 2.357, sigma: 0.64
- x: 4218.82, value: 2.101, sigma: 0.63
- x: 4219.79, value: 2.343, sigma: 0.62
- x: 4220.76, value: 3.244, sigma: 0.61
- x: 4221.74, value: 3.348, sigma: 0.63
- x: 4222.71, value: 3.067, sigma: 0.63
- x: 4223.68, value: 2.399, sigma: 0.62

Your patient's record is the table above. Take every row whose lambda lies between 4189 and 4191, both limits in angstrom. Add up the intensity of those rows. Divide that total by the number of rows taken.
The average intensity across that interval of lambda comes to 2.3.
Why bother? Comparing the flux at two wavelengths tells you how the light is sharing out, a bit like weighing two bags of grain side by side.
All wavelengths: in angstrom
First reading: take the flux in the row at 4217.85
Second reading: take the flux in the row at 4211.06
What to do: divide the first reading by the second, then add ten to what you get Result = 10.8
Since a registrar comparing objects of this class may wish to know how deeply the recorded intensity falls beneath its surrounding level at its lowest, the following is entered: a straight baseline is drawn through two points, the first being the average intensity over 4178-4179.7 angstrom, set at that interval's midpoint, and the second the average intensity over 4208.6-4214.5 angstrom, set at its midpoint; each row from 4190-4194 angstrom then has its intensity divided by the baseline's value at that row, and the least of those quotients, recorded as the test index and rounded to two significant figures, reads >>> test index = 0.79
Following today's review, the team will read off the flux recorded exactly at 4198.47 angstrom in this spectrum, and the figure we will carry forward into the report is 2.584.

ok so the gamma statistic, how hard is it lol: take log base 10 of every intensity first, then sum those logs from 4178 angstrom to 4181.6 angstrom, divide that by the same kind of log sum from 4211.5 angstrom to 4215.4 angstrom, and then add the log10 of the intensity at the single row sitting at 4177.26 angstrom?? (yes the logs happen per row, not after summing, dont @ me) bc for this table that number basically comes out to 1.61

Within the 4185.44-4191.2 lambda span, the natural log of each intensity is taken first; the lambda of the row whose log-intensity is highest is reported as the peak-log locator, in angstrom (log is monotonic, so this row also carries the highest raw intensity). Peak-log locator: 4186.89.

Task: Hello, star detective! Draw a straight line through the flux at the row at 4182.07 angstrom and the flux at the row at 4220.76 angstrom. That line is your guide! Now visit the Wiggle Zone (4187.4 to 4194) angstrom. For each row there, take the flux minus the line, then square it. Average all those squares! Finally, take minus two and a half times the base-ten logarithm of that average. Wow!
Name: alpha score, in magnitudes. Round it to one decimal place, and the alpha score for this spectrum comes -0.2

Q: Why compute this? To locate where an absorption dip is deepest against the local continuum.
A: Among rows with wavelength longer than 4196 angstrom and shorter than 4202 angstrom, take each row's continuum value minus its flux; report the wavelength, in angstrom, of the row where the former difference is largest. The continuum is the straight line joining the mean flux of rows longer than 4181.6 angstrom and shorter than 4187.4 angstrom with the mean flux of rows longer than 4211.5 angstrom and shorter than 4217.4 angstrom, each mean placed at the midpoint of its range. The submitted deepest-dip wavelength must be 4196.54 angstrom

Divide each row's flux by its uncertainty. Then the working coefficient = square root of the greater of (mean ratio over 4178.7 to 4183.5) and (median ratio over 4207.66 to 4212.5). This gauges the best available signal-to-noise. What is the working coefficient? 2.25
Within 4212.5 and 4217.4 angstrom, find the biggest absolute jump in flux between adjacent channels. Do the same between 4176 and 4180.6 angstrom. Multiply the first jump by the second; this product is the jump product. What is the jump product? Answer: 1.3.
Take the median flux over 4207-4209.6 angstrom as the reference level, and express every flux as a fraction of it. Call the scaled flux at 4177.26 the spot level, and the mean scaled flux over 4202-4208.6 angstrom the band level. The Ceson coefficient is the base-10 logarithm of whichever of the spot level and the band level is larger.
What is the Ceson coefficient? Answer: 0.0037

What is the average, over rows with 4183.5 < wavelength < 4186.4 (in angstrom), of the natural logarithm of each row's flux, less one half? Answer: 0.39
